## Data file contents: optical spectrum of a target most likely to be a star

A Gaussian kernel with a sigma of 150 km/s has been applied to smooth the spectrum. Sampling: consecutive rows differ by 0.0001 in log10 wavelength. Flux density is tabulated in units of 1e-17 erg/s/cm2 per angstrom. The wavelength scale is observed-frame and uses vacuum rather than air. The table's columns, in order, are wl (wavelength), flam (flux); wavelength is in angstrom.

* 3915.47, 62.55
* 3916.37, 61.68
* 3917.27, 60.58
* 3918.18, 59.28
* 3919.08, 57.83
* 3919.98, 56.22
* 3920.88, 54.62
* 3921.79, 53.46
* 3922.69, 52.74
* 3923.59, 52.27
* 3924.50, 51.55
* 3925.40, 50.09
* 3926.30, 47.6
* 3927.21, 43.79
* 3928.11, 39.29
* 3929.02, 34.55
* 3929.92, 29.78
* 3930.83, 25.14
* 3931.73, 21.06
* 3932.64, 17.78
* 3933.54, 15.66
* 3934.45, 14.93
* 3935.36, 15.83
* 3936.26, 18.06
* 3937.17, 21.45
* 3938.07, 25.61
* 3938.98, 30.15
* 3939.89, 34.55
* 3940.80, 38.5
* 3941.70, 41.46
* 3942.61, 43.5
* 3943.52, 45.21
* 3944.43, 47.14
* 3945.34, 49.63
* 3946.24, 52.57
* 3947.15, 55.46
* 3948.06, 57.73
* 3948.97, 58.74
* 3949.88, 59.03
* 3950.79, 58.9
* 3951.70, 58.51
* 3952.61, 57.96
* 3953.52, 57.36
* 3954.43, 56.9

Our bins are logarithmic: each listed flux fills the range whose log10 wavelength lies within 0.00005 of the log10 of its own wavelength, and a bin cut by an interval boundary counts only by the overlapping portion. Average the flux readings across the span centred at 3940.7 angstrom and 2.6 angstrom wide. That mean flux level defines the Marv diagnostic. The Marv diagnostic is 38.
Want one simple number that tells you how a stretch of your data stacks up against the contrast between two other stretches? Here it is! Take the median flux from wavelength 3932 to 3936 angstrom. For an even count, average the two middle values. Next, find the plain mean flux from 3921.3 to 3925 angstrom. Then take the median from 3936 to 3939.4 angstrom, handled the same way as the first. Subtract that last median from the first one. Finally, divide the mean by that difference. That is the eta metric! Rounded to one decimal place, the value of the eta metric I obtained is -6.7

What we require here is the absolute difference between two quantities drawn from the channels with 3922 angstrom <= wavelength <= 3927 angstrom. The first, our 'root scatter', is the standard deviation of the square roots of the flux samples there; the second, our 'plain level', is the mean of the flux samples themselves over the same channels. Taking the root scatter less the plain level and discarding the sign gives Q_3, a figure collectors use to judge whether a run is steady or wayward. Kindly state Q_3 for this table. 51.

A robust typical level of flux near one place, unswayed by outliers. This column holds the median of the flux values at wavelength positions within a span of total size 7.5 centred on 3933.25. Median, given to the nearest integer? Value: 18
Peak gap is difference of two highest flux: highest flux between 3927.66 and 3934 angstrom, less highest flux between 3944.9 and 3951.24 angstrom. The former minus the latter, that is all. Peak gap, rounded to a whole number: -20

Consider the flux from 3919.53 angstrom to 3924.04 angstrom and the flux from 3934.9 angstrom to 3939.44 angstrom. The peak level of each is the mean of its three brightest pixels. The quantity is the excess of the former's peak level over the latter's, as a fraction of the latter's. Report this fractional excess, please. 1.1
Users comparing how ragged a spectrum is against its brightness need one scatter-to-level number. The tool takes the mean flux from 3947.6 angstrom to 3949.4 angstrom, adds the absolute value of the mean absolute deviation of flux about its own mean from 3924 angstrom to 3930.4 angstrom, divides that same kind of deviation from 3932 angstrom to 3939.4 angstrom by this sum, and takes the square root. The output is 0.26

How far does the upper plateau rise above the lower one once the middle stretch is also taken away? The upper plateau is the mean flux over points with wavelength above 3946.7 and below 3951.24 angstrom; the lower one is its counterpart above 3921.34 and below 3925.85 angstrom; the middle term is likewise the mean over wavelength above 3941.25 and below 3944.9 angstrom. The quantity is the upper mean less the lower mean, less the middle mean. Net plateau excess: -38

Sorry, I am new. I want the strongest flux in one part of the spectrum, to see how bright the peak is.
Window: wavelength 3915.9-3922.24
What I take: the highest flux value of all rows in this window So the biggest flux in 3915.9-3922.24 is 61.68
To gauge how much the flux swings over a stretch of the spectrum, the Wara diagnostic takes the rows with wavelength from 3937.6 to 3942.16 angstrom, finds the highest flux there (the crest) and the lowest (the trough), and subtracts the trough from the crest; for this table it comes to 16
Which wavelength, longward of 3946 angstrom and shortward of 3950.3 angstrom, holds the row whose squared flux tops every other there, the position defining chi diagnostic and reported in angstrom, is 3949.88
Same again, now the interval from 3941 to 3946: 3945.34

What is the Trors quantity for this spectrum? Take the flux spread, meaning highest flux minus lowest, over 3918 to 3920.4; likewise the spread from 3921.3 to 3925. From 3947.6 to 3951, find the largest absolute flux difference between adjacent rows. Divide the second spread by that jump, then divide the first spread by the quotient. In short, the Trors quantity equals 1.6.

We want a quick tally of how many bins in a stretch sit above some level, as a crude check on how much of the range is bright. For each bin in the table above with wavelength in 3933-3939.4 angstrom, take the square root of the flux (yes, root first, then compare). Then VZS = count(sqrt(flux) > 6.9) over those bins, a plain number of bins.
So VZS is 0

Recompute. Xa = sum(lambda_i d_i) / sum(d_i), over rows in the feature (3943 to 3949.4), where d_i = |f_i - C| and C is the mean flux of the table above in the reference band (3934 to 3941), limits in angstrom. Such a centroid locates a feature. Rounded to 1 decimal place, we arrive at 3946.6 angstrom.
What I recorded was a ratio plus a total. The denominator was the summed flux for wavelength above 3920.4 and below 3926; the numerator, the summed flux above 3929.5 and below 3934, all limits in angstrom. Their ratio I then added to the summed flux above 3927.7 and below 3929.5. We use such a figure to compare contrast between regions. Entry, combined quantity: 74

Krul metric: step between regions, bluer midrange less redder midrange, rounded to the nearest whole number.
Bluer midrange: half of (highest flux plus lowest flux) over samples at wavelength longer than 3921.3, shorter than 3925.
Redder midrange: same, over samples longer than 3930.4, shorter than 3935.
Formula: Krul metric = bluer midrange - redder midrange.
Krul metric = 32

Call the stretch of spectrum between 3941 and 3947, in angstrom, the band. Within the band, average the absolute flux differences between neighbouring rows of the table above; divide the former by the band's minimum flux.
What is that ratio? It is 0.054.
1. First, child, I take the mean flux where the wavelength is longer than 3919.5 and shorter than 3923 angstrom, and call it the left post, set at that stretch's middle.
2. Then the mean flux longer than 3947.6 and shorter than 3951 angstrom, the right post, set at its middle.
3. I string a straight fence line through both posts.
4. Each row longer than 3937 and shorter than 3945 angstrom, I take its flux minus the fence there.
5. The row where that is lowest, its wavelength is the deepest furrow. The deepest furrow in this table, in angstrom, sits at 3937.17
